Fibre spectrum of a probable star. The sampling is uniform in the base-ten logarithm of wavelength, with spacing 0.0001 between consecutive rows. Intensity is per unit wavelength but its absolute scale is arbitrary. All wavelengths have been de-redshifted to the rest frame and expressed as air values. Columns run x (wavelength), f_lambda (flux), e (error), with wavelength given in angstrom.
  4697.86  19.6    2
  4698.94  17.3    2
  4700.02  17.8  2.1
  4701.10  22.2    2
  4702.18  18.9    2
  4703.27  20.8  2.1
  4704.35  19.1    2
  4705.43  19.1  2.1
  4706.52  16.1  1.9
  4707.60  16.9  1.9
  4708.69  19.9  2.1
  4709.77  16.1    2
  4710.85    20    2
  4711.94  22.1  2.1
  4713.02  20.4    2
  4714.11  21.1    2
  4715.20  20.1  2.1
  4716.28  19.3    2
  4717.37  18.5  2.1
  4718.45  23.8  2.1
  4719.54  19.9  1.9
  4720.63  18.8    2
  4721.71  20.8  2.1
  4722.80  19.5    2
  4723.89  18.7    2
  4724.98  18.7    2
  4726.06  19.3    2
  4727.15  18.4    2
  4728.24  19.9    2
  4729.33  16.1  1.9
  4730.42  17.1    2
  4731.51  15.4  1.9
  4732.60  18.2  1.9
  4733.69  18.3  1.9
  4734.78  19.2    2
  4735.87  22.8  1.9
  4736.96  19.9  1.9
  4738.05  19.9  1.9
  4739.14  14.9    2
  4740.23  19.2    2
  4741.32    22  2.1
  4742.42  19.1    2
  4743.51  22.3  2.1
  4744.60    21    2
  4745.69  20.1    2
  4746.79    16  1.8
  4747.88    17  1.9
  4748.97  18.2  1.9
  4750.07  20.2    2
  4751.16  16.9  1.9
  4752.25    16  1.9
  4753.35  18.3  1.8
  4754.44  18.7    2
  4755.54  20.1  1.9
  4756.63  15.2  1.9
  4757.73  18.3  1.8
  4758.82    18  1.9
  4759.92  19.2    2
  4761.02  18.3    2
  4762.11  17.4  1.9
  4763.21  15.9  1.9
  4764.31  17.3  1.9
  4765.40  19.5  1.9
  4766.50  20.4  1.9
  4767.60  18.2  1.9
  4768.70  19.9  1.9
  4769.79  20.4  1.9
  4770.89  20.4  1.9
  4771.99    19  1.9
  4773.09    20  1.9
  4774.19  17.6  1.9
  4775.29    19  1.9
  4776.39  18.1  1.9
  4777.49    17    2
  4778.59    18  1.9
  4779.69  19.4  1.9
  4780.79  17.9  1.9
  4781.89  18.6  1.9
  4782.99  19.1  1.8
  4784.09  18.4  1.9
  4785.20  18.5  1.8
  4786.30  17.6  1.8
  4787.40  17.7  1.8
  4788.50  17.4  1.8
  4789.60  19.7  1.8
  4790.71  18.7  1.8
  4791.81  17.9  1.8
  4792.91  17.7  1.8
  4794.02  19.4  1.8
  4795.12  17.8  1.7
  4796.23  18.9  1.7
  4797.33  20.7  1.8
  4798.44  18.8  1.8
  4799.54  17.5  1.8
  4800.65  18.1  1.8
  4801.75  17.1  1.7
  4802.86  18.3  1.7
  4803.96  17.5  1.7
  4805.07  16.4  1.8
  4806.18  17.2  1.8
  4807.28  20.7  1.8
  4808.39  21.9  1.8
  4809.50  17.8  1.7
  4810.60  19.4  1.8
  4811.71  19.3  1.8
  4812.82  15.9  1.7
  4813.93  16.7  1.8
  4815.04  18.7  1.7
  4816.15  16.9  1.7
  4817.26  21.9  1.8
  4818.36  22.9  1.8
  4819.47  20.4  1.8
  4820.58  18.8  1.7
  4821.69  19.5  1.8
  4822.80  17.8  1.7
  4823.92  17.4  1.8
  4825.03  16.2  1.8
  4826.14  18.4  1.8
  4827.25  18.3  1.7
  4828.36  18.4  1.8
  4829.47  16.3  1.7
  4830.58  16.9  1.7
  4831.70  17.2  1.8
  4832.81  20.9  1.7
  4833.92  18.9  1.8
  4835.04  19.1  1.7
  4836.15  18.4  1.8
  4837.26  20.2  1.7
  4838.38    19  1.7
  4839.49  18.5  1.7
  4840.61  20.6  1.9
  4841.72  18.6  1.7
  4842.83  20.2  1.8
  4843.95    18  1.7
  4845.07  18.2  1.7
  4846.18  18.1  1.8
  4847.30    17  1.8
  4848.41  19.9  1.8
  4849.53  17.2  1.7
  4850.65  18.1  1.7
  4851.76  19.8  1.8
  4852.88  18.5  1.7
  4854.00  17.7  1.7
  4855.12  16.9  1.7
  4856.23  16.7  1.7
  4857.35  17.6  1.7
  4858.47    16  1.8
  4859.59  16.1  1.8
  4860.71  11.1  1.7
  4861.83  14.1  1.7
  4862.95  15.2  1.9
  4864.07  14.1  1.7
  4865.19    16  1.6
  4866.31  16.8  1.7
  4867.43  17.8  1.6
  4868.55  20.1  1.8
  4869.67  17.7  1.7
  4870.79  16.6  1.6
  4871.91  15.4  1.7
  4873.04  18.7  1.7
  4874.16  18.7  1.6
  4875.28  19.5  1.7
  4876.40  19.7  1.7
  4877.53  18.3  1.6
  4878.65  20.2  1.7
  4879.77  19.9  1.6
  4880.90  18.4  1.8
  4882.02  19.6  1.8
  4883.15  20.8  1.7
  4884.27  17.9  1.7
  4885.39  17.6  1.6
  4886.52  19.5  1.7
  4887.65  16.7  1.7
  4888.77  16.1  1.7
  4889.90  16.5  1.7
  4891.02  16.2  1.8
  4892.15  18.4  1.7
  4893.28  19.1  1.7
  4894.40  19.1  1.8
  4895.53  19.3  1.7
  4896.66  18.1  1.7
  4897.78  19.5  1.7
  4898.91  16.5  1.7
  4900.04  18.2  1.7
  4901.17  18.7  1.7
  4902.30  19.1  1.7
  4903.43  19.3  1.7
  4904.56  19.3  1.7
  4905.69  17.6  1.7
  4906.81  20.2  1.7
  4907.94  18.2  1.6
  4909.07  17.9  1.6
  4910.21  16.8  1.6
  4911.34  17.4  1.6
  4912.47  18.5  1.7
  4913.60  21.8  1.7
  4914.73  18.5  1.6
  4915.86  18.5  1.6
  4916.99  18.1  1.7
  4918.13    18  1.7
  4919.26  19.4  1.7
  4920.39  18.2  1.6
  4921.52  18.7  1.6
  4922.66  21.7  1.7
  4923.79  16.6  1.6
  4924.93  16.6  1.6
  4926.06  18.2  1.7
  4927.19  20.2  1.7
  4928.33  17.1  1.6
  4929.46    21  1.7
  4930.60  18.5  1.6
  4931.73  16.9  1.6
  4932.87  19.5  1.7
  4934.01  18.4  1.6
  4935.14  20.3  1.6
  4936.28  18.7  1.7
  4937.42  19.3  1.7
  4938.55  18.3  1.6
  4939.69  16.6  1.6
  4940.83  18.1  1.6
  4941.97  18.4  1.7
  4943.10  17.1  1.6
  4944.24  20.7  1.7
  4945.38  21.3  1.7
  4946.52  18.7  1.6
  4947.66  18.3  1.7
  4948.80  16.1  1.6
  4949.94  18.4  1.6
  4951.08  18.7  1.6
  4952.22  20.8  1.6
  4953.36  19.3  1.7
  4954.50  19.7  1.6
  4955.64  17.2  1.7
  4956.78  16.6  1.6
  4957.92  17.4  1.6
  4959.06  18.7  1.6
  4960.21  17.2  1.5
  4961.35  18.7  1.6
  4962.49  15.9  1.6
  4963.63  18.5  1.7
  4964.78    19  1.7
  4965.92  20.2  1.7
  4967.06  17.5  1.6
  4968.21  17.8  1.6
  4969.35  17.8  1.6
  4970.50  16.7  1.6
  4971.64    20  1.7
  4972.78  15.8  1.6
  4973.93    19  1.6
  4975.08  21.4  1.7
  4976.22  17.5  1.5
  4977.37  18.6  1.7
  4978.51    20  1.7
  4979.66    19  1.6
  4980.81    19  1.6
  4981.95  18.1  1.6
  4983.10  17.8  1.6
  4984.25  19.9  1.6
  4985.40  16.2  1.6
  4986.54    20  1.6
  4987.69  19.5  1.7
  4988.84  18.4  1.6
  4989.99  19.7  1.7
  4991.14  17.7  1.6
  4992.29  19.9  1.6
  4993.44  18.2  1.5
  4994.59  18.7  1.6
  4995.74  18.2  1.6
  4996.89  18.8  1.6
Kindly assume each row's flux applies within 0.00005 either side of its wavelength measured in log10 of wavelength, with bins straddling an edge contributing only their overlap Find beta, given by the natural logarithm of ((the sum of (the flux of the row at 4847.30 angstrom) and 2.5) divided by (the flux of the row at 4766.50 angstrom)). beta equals -0.05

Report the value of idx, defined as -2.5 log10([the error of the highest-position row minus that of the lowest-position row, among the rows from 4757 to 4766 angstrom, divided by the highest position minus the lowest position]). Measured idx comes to 4.712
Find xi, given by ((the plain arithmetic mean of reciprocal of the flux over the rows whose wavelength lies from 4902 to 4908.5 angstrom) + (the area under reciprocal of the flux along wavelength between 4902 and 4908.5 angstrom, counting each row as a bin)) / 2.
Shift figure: 0.1985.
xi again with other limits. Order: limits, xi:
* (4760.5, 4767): 0.2085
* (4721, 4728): 0.2083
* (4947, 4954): 0.2161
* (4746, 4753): 0.2302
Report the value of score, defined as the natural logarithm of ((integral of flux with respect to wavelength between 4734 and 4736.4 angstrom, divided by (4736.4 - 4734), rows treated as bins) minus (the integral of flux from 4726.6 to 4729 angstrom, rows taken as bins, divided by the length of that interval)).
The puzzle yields 0.63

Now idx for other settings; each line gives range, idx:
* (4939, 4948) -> 4.754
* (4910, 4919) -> 4.747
